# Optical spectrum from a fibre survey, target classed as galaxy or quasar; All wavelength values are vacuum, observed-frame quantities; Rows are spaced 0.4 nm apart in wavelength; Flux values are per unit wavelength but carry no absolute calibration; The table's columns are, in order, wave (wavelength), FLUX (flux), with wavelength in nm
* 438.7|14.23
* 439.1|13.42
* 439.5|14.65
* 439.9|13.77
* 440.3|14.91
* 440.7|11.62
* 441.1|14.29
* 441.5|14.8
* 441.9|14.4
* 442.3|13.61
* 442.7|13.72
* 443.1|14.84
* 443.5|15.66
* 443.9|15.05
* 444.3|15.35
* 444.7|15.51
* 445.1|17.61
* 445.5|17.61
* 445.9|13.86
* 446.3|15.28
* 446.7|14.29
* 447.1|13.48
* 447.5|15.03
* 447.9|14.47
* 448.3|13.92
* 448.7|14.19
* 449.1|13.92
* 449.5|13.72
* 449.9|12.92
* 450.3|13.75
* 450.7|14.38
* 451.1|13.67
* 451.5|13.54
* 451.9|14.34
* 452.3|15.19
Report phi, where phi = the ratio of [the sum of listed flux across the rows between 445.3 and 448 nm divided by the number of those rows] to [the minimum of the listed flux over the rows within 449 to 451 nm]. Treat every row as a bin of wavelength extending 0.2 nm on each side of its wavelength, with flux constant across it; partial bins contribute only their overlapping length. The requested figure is 1.15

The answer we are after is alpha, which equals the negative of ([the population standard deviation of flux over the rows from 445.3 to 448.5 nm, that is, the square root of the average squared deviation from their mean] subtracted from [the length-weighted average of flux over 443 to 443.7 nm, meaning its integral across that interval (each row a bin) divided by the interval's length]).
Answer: -14.1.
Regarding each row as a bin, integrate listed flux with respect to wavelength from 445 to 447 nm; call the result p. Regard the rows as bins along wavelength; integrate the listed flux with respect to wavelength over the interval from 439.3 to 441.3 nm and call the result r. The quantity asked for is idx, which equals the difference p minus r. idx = 3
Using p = 31.0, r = 27.7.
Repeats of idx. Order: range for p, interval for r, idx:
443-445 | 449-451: 3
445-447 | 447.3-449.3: 2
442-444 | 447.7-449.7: 1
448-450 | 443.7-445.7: -5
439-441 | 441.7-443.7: -1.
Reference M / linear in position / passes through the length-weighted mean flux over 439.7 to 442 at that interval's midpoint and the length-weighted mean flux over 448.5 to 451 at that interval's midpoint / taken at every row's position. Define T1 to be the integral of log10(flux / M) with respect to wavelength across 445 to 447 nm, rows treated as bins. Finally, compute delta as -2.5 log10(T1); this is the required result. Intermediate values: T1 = 0.093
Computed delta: 2.6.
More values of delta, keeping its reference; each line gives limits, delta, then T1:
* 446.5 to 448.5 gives 4.1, 0.024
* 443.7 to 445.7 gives 2.2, 0.133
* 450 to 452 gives 5.9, 0.004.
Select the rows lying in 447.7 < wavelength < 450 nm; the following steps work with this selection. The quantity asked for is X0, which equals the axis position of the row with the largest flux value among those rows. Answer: 447.9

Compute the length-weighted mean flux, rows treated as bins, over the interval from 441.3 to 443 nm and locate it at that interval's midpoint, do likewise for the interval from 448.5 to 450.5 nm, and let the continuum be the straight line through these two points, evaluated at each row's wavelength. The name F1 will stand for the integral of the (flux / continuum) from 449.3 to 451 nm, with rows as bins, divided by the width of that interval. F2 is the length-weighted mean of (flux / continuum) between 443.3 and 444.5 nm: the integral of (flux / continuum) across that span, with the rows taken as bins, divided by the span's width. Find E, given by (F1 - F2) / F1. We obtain -0.09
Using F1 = 1.00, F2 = 1.09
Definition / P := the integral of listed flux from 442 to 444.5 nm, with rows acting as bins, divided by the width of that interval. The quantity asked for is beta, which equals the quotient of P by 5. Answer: 2.94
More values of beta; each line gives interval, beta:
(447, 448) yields 2.88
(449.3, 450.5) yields 2.69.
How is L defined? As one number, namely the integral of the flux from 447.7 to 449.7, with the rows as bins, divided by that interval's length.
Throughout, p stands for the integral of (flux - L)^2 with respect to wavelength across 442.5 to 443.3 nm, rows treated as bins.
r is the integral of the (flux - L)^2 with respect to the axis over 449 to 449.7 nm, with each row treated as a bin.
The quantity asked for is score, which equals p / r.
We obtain 6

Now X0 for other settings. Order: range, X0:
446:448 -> 446.3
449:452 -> 450.7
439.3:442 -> 440.3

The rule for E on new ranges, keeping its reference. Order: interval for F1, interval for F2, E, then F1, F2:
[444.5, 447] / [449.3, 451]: 0.10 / 1.12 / 1.00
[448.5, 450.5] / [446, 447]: -0.05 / 1.00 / 1.05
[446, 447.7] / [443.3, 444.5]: -0.05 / 1.04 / 1.09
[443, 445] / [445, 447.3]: 0.00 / 1.10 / 1.10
